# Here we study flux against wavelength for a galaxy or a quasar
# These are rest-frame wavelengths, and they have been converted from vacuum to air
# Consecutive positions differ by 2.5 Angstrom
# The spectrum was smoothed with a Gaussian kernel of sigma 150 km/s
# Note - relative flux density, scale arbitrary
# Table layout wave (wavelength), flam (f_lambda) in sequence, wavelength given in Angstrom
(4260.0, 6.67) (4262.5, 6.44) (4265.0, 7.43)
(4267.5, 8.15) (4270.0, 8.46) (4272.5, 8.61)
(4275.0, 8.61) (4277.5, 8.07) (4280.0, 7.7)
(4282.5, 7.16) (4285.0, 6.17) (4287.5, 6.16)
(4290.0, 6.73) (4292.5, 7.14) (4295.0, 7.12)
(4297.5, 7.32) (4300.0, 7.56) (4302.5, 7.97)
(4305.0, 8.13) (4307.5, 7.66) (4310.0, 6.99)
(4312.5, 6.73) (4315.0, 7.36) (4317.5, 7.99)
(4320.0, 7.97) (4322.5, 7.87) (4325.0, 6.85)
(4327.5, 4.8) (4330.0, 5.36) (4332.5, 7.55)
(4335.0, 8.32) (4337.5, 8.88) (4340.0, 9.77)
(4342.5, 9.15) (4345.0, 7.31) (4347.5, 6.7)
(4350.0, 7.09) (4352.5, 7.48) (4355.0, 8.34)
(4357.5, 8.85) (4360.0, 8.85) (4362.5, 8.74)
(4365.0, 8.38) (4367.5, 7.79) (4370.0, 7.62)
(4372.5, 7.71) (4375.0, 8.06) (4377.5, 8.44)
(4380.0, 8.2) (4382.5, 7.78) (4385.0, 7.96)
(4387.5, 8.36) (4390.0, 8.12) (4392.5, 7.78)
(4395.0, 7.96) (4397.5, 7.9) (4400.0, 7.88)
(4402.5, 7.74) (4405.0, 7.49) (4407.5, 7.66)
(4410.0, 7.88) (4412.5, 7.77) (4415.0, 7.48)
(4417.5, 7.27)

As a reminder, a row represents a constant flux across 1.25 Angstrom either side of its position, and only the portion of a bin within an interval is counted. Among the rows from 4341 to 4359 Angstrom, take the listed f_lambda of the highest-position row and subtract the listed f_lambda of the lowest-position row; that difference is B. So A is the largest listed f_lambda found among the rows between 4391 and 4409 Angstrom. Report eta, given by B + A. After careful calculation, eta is 7.7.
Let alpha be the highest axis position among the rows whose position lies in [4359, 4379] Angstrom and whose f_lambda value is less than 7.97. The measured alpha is 4372.5 Angstrom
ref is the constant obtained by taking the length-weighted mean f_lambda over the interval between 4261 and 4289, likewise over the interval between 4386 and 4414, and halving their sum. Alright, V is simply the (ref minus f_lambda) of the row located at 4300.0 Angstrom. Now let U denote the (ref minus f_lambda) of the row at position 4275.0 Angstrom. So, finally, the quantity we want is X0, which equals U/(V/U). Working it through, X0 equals 6.2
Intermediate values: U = -0.9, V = 0.1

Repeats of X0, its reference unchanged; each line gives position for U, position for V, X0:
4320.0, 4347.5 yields 0.1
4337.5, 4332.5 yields 9.6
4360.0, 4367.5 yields -14.1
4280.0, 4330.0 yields 0.0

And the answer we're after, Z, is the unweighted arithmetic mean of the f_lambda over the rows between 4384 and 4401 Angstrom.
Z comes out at 7.99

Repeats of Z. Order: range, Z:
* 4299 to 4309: 7.83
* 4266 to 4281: 8.27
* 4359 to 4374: 8.18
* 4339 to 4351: 8.00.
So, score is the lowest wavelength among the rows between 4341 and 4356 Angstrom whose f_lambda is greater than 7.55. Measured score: 4342.5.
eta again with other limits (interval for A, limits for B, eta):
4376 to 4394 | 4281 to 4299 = 8.6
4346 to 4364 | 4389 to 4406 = 8.2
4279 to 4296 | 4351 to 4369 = 8.0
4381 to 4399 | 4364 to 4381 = 8.2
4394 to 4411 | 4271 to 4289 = 5.5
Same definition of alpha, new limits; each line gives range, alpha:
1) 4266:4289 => 4287.5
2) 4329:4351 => 4350.0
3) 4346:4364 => 4352.5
